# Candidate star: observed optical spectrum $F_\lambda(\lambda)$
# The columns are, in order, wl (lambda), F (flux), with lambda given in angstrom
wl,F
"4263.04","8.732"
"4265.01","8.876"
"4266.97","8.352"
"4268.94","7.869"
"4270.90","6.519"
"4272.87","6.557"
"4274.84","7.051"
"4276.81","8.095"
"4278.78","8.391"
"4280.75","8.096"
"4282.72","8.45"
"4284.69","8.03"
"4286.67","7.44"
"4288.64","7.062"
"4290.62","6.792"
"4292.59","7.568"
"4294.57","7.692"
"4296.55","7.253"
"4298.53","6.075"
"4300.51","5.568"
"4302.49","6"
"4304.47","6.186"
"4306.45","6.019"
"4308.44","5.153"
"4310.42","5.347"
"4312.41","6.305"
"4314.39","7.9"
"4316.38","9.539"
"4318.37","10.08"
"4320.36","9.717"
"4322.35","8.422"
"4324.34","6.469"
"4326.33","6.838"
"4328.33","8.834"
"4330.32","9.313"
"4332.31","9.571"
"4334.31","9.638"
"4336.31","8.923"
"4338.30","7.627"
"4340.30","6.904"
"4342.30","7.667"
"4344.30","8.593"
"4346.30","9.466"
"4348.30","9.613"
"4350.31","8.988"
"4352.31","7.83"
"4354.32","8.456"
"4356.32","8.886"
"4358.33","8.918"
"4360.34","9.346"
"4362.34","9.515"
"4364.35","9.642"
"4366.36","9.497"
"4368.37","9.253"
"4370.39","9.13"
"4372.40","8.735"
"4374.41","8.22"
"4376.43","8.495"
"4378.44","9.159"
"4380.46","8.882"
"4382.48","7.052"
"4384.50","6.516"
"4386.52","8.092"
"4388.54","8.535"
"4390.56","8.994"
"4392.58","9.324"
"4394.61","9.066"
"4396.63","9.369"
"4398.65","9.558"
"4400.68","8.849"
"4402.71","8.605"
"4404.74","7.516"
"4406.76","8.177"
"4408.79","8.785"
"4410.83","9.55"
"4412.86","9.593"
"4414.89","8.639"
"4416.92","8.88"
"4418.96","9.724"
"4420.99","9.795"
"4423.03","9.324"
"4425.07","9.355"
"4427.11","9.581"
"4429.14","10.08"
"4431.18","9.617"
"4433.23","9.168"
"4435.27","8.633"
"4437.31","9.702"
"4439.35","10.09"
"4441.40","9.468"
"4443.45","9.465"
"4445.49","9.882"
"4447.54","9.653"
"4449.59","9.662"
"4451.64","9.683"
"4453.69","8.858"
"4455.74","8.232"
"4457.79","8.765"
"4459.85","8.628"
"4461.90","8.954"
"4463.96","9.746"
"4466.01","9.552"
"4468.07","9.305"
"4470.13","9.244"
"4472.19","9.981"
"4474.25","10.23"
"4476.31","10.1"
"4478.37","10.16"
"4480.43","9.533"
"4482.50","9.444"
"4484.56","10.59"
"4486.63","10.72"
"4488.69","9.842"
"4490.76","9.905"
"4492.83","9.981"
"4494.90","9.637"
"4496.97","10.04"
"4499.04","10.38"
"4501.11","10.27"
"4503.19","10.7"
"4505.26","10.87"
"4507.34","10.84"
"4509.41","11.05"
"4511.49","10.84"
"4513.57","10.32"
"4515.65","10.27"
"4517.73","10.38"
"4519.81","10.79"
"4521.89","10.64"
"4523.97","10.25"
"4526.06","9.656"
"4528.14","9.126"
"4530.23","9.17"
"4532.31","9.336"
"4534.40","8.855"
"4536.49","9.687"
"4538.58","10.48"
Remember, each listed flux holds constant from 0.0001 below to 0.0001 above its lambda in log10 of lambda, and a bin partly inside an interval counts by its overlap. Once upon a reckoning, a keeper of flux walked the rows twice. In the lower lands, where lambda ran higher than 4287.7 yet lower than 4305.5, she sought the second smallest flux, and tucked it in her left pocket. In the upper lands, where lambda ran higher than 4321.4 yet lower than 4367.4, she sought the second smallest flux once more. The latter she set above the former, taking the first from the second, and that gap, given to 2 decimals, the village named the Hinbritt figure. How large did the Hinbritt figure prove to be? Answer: 0.84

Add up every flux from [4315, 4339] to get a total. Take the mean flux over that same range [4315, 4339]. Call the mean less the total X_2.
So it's -96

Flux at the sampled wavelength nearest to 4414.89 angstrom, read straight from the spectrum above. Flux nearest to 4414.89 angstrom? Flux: 8.639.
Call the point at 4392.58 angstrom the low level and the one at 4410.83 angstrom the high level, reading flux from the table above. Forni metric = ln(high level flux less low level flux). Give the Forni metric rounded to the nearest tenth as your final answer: -1.5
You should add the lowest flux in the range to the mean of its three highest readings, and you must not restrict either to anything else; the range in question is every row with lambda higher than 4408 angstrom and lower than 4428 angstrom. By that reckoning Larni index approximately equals 18.3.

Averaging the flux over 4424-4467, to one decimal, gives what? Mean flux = 9.4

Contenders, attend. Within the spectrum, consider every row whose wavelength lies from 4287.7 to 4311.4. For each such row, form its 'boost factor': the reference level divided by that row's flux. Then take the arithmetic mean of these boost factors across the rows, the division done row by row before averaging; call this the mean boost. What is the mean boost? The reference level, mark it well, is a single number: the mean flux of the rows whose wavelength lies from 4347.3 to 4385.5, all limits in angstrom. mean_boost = 1.39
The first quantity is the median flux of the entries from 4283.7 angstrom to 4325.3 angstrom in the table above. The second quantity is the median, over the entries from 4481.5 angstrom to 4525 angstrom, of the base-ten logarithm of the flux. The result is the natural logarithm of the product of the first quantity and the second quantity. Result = 1.97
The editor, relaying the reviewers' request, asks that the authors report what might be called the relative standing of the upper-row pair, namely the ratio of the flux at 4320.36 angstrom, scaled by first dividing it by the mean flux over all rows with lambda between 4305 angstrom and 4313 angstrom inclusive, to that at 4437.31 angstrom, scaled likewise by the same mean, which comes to 1.00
